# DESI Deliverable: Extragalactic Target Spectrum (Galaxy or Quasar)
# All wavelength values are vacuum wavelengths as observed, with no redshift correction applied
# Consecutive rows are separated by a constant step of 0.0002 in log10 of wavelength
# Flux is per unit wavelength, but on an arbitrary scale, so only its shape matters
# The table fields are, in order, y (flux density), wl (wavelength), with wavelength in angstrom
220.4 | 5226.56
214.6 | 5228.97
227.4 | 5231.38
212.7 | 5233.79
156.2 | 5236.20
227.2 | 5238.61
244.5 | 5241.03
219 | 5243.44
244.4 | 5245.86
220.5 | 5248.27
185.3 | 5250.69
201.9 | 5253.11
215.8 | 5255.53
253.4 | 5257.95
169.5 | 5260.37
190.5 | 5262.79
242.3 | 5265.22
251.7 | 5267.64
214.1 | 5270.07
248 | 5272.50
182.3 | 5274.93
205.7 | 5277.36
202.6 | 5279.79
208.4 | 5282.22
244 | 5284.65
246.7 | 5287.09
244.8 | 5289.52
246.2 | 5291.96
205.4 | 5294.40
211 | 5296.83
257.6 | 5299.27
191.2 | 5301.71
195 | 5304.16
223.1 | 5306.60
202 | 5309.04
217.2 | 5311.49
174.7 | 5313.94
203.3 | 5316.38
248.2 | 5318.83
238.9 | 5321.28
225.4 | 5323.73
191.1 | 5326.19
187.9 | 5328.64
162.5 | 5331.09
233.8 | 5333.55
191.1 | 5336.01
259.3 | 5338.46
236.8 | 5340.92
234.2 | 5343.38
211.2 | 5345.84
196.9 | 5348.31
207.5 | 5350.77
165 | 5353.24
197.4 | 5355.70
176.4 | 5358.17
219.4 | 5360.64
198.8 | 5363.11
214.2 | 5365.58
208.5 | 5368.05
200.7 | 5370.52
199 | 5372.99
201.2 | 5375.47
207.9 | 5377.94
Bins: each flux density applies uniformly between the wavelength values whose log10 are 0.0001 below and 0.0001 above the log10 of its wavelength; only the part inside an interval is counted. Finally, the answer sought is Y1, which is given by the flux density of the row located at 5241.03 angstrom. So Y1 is 244.5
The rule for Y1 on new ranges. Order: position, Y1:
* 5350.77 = 207.5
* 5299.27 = 257.6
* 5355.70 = 197.4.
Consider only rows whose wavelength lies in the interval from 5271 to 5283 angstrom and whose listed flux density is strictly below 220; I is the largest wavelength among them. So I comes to 5282.22 angstrom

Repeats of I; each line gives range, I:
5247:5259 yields 5255.53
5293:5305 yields 5304.16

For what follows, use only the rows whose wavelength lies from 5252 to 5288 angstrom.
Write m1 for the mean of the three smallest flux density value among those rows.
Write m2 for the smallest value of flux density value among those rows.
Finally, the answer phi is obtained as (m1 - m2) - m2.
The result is -158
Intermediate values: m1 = 181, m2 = 169.5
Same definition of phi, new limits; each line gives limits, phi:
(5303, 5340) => -150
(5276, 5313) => -186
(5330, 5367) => -157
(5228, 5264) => -142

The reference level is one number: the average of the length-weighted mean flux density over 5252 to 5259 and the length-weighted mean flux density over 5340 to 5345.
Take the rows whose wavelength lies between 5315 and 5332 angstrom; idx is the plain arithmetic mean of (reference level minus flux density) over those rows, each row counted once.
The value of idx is 20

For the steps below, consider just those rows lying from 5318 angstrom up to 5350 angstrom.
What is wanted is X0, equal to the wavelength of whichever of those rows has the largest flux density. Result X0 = 5338.46 angstrom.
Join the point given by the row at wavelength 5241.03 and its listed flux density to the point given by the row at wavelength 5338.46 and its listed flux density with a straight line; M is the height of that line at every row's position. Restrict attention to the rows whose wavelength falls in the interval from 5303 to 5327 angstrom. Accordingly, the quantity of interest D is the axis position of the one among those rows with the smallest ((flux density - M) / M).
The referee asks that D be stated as 5313.94 angstrom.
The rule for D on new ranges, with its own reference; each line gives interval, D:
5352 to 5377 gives 5353.24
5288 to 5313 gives 5301.71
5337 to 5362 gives 5353.24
